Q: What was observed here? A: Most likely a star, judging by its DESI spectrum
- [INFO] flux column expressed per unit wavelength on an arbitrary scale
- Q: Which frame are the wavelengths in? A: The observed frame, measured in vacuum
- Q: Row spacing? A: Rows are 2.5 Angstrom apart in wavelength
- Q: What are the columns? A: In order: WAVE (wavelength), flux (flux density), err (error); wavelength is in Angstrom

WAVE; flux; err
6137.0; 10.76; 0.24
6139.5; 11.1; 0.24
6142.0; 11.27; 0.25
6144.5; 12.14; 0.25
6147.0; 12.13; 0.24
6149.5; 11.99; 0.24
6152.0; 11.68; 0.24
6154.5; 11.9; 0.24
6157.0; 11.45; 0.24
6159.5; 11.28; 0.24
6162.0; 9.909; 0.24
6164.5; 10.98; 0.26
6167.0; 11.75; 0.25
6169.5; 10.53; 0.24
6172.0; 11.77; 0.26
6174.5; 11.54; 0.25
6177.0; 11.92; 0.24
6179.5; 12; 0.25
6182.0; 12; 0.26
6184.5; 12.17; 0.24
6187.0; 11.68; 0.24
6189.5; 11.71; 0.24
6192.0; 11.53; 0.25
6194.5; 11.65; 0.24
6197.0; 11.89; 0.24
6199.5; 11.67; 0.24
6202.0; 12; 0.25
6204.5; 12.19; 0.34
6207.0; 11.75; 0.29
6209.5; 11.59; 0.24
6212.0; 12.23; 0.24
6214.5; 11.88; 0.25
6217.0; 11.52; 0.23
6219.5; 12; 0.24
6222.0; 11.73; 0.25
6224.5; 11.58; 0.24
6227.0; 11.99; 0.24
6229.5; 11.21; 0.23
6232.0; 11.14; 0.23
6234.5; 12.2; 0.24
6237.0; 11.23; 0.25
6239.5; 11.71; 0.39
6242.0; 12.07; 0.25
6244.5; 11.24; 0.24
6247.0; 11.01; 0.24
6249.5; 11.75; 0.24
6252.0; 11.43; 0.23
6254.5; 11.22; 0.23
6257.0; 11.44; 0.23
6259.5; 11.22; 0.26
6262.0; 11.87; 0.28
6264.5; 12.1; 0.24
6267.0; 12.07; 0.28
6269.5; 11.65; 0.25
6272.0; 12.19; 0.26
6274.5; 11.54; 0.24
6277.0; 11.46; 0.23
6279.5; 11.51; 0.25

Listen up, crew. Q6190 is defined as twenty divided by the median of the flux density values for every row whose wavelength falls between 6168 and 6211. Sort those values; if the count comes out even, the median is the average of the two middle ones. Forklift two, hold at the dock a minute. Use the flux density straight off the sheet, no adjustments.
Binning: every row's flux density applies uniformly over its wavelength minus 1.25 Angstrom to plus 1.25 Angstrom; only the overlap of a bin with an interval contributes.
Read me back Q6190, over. 1.70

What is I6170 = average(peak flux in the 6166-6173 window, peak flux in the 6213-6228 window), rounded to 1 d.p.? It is 11.9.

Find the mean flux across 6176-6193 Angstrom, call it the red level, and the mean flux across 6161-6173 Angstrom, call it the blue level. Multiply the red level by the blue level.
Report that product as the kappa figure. 130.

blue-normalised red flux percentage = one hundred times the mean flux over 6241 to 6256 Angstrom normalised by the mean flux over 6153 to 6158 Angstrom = 98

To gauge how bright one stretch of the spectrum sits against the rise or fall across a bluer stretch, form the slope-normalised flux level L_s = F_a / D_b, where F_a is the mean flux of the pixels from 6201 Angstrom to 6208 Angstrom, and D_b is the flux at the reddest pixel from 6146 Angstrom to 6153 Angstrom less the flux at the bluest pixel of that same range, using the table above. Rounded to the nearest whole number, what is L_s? -27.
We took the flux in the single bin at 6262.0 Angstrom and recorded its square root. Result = 3.45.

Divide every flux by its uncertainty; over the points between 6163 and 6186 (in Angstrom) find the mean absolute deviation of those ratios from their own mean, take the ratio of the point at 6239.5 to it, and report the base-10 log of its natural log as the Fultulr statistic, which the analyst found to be 0.43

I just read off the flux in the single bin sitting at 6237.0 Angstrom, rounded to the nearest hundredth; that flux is 11.23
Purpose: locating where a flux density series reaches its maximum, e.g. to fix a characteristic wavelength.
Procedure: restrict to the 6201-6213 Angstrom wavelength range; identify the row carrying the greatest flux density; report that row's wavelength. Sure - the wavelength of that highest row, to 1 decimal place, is 6212.0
